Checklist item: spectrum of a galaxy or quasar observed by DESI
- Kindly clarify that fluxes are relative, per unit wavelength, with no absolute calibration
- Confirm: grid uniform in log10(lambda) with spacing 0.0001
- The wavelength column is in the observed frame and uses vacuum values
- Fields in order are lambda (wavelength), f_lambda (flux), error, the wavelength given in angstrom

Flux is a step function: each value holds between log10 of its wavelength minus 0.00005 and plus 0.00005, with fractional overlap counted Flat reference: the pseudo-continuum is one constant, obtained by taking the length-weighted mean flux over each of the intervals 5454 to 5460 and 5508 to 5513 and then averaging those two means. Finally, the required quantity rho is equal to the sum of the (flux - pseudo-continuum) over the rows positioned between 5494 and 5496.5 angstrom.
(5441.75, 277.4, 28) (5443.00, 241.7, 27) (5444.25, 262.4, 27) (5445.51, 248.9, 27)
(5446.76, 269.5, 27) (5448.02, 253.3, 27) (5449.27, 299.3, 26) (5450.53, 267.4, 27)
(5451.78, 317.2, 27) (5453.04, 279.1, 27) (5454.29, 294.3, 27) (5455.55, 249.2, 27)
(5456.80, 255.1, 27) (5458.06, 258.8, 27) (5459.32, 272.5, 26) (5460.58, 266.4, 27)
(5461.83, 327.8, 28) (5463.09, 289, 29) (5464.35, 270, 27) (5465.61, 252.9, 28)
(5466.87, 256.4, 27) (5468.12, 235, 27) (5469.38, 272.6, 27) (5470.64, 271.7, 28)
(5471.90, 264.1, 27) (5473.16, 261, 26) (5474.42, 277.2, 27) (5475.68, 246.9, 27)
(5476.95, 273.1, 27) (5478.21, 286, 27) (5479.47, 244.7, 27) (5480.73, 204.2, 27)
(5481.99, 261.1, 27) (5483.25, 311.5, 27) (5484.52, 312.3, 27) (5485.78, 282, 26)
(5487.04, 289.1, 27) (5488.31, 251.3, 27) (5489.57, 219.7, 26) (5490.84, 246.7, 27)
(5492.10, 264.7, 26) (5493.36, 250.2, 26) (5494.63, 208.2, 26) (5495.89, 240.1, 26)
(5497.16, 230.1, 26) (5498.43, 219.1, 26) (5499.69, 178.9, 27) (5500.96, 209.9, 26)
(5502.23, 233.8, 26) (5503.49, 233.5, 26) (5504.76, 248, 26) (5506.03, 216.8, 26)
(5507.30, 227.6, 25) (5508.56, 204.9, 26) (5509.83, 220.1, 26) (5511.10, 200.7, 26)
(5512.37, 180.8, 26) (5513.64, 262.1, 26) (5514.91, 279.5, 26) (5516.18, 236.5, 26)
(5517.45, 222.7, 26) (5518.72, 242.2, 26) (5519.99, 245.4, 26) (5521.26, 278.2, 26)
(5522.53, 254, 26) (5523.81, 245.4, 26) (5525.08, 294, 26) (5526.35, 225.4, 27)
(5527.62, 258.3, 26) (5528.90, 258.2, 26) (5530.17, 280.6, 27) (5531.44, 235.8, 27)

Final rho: -17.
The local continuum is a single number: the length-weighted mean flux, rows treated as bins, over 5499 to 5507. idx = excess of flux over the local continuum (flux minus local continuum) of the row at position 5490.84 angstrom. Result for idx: 26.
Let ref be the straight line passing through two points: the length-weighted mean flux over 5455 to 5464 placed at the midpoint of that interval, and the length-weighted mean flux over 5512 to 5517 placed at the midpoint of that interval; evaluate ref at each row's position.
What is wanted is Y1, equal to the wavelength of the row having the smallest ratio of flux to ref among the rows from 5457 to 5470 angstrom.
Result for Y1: 5468.12 angstrom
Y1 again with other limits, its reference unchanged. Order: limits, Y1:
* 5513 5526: 5517.45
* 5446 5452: 5448.02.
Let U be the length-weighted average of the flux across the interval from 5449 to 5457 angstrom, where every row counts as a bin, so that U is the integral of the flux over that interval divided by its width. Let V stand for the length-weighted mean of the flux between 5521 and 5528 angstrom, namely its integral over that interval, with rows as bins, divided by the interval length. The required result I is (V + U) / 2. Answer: 270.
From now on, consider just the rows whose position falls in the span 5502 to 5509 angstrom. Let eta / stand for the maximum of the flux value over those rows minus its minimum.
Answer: 43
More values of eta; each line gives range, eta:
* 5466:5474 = 38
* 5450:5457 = 68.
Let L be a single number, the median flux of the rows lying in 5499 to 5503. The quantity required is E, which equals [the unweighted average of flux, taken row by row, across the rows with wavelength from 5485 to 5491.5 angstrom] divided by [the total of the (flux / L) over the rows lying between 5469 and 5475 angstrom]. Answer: 40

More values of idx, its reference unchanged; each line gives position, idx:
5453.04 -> 59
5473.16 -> 41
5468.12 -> 15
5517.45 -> 2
